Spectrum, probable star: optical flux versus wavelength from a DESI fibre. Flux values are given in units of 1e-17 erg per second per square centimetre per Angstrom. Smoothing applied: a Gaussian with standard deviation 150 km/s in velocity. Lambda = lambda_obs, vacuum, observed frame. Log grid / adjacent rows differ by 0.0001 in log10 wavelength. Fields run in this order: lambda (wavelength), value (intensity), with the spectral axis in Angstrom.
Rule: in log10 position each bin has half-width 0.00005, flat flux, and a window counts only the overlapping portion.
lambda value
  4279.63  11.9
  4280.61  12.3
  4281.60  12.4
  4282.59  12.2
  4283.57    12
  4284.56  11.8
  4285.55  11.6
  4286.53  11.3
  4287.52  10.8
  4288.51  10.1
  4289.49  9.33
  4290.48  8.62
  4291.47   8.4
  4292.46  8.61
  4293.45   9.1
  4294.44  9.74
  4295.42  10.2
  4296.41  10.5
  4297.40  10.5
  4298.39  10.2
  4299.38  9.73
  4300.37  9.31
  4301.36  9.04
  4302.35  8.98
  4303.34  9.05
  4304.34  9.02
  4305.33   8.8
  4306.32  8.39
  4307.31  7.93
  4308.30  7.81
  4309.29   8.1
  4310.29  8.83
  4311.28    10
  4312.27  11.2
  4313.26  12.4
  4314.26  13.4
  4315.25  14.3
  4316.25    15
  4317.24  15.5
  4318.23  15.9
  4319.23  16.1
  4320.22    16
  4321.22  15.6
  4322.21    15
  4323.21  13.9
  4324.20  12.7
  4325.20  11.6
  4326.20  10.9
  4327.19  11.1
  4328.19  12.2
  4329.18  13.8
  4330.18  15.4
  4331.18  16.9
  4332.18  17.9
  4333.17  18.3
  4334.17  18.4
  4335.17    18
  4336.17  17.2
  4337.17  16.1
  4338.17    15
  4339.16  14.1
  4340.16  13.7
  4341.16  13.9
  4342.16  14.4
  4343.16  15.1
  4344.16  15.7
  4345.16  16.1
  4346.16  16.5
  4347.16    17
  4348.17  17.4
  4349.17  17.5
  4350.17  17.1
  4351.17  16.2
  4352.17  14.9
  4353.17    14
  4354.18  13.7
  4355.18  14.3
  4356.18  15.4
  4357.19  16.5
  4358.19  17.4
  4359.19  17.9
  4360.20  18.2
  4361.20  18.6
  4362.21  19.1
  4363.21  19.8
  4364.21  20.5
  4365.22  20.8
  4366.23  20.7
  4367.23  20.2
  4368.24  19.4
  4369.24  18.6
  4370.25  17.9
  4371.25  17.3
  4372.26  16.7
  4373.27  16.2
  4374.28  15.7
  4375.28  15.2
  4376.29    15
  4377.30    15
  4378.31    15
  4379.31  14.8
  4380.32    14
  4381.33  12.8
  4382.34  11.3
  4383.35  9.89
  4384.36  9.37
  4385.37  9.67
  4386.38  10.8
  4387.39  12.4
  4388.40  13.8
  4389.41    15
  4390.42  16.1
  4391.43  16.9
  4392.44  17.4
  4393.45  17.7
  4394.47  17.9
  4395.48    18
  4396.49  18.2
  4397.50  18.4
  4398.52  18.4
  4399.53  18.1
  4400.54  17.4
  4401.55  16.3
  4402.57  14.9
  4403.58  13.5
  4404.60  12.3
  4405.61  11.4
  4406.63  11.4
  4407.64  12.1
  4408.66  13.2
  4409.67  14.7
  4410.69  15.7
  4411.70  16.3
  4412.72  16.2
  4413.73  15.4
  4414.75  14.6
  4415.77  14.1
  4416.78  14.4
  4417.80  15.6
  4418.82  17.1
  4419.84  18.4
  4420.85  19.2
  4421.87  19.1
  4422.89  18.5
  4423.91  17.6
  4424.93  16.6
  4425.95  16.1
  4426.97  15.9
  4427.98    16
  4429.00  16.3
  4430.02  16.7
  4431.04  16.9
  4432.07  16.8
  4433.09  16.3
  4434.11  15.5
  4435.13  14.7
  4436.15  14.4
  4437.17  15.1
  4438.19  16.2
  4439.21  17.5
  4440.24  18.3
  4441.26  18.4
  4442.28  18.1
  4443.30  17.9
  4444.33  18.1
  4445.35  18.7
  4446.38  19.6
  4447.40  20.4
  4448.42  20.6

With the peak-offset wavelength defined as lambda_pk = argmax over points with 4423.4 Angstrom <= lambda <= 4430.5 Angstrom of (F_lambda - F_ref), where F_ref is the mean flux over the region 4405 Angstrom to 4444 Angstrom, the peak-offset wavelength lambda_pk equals 4423.91 Angstrom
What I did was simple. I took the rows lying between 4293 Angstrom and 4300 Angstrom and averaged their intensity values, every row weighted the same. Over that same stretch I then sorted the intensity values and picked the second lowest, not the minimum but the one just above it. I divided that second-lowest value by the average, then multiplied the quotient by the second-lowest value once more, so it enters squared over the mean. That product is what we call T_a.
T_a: 9.5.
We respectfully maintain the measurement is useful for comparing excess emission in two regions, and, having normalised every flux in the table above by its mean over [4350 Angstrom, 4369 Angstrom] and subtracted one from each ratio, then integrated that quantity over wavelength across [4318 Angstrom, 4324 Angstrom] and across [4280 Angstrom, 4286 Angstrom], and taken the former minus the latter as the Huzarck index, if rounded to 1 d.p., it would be 1.1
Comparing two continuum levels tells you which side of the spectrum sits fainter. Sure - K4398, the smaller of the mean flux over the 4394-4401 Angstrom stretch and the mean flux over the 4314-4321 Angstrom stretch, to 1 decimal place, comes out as 15.2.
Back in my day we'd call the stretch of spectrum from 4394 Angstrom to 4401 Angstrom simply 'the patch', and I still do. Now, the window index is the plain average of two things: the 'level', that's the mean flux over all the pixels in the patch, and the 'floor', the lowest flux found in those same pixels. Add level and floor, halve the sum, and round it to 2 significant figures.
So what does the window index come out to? 18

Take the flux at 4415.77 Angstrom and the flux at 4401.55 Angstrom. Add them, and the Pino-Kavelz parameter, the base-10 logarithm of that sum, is 1.48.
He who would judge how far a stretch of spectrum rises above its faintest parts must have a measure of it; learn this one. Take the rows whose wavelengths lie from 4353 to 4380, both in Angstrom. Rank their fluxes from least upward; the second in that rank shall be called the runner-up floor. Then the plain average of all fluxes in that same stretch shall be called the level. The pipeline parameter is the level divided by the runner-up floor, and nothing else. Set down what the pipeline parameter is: 1.23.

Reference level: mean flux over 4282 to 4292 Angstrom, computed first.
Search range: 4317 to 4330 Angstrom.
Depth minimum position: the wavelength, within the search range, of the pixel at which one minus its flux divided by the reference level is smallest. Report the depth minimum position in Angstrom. 4319.23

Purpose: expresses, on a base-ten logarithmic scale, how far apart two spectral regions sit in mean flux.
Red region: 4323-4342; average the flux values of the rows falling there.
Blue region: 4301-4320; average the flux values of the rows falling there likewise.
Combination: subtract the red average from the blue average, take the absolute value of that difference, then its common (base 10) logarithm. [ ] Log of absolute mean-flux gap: 0.57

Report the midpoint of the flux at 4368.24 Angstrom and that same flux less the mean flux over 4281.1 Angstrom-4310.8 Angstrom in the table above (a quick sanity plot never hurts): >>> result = 14.5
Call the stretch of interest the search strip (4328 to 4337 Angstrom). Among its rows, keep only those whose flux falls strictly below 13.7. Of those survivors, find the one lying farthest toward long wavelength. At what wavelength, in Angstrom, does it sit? 4328.19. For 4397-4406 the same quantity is 4405.61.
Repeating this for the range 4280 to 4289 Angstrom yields 4288.51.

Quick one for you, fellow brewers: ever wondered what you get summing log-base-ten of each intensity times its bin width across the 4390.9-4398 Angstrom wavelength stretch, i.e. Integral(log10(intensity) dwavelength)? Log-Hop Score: 8.9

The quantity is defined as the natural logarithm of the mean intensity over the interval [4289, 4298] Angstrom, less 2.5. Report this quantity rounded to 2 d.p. -0.25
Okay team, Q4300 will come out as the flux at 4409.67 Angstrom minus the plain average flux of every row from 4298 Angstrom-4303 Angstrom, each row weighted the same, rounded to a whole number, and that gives 5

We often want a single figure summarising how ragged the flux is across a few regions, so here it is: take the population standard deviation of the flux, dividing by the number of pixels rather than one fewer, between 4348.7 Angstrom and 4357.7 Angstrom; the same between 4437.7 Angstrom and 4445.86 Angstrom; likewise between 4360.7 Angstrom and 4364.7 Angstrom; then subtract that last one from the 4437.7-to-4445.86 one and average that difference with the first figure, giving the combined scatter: 0.7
